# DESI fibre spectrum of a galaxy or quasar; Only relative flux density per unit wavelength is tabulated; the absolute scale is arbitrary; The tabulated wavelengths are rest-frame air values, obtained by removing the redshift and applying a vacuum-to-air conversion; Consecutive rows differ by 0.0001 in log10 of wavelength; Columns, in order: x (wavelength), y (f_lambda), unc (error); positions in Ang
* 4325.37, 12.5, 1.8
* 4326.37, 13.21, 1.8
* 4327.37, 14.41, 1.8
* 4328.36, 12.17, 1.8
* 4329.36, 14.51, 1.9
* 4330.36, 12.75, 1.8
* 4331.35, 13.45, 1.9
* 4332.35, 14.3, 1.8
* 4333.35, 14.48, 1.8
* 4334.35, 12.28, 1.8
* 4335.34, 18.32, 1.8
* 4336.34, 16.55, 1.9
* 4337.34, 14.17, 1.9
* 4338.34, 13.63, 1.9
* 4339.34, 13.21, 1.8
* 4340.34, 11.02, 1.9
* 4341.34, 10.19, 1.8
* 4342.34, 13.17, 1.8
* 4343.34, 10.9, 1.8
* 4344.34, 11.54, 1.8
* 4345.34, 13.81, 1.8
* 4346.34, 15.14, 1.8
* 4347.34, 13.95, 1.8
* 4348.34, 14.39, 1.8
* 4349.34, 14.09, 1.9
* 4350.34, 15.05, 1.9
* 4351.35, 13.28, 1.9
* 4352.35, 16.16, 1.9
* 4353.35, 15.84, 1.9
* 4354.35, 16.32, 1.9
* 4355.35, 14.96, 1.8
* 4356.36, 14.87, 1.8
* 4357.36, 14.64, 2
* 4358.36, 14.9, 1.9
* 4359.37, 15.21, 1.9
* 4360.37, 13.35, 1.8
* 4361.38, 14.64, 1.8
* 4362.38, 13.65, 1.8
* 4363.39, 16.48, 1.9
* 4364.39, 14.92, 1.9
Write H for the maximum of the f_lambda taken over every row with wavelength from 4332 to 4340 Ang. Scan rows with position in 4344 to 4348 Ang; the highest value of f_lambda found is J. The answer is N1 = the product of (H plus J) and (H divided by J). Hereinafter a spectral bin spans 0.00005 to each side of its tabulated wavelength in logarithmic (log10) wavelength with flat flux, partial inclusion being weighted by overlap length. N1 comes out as 40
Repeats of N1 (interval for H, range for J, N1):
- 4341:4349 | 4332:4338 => 28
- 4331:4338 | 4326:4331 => 41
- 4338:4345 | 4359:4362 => 26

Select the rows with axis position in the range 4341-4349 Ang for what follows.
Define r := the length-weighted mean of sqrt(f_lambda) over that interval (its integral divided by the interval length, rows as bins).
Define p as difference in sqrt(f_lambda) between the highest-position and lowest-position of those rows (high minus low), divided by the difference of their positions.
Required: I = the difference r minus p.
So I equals 3.51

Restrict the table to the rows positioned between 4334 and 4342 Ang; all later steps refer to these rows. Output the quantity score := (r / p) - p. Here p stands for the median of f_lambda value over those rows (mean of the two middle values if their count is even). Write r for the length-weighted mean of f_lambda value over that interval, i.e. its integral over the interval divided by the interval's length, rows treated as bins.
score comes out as -12.4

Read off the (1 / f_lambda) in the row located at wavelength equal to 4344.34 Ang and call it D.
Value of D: 0.087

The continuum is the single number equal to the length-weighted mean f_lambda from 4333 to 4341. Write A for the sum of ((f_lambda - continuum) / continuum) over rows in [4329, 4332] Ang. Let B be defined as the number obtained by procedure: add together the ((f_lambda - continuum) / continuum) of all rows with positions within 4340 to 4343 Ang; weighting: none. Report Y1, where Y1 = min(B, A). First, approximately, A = -0.12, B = -0.6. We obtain -0.6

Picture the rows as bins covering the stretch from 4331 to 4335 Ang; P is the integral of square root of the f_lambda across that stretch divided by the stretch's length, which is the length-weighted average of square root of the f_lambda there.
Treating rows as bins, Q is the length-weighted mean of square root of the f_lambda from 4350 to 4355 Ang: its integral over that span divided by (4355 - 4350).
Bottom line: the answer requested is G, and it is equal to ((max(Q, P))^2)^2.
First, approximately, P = 3.71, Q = 3.91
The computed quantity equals 235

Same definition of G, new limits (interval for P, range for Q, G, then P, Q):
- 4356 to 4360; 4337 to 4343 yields 222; 3.86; 3.52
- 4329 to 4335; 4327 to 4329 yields 189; 3.71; 3.65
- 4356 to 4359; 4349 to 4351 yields 220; 3.85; 3.80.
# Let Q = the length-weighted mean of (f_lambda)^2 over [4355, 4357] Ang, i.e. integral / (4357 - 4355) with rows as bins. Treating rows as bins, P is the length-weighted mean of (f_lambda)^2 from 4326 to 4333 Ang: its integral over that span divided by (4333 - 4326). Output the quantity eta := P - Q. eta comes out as -37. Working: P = 185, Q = 221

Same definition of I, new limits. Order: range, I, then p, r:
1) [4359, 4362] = 3.82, -0.037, 3.79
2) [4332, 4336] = 3.69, 0.167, 3.86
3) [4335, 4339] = 4.12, -0.196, 3.92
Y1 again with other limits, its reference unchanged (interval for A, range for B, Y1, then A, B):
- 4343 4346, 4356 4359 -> -0.4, -0.43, 0.1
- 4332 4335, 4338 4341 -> -0.3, -0.09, -0.3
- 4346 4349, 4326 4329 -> -0.2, 0.08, -0.2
